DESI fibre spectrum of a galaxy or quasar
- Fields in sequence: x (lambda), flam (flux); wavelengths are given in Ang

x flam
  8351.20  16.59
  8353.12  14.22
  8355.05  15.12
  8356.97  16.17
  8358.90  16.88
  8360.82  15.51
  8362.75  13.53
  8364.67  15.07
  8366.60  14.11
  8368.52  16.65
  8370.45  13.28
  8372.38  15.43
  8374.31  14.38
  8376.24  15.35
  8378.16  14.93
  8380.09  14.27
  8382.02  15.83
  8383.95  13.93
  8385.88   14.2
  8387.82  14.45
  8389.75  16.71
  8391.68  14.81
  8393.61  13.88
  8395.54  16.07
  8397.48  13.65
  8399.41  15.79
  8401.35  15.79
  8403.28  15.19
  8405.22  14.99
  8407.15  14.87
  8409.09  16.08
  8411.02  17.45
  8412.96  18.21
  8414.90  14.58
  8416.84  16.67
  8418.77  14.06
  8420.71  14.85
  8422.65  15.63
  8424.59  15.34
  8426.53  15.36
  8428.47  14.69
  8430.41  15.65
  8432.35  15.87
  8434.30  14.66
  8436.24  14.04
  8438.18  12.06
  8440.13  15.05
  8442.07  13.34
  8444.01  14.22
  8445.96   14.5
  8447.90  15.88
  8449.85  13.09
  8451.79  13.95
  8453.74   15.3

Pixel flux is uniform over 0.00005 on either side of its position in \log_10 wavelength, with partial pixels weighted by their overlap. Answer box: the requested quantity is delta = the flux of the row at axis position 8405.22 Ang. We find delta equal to 14.99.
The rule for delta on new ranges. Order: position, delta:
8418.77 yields 14.06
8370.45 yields 13.28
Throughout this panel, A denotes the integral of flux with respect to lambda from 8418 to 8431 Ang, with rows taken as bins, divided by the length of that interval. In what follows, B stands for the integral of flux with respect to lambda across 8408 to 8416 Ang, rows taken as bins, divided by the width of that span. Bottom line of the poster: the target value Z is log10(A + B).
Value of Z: 1.50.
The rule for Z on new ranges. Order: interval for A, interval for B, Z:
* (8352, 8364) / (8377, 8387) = 1.48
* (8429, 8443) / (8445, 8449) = 1.47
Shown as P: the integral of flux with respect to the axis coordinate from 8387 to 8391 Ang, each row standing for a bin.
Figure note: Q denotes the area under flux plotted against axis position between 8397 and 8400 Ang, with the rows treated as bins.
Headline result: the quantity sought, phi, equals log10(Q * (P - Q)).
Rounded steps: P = 62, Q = 44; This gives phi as 2.9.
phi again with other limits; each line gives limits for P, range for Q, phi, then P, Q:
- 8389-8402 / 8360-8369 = 3.9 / 198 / 134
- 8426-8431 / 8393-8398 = 2.3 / 76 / 73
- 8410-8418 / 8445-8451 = 3.6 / 133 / 87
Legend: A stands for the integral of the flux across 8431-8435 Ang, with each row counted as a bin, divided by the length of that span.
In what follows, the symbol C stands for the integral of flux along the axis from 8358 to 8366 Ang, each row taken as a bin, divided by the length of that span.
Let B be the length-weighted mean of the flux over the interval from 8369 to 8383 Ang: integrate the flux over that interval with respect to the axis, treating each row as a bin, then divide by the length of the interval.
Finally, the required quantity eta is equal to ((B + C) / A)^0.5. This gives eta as 1.40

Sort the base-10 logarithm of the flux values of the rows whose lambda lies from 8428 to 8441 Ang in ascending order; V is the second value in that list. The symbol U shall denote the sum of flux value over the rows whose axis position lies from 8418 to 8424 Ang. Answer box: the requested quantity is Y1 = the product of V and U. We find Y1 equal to 51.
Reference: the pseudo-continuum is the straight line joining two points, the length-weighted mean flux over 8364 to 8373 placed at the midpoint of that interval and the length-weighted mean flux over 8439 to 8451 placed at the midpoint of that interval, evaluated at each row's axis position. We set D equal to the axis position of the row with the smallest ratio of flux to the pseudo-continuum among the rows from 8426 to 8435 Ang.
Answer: 8428.47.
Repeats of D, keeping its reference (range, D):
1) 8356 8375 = 8370.45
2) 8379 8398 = 8397.48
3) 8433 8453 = 8438.18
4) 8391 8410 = 8397.48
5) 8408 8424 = 8418.77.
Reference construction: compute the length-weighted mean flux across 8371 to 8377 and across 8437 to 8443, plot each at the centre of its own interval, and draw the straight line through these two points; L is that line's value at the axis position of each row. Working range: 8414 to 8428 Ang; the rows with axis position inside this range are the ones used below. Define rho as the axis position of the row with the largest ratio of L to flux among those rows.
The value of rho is 8418.77 Ang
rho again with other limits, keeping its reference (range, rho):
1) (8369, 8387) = 8370.45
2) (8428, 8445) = 8438.18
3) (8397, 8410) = 8397.48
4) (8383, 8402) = 8397.48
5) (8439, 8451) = 8449.85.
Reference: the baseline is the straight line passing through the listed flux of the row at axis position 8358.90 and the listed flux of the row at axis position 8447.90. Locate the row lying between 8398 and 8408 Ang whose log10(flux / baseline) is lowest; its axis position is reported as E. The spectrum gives 8407.15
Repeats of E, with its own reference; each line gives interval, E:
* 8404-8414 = 8407.15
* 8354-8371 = 8370.45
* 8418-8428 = 8418.77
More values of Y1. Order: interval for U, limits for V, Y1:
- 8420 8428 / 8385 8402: 70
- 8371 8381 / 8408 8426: 87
